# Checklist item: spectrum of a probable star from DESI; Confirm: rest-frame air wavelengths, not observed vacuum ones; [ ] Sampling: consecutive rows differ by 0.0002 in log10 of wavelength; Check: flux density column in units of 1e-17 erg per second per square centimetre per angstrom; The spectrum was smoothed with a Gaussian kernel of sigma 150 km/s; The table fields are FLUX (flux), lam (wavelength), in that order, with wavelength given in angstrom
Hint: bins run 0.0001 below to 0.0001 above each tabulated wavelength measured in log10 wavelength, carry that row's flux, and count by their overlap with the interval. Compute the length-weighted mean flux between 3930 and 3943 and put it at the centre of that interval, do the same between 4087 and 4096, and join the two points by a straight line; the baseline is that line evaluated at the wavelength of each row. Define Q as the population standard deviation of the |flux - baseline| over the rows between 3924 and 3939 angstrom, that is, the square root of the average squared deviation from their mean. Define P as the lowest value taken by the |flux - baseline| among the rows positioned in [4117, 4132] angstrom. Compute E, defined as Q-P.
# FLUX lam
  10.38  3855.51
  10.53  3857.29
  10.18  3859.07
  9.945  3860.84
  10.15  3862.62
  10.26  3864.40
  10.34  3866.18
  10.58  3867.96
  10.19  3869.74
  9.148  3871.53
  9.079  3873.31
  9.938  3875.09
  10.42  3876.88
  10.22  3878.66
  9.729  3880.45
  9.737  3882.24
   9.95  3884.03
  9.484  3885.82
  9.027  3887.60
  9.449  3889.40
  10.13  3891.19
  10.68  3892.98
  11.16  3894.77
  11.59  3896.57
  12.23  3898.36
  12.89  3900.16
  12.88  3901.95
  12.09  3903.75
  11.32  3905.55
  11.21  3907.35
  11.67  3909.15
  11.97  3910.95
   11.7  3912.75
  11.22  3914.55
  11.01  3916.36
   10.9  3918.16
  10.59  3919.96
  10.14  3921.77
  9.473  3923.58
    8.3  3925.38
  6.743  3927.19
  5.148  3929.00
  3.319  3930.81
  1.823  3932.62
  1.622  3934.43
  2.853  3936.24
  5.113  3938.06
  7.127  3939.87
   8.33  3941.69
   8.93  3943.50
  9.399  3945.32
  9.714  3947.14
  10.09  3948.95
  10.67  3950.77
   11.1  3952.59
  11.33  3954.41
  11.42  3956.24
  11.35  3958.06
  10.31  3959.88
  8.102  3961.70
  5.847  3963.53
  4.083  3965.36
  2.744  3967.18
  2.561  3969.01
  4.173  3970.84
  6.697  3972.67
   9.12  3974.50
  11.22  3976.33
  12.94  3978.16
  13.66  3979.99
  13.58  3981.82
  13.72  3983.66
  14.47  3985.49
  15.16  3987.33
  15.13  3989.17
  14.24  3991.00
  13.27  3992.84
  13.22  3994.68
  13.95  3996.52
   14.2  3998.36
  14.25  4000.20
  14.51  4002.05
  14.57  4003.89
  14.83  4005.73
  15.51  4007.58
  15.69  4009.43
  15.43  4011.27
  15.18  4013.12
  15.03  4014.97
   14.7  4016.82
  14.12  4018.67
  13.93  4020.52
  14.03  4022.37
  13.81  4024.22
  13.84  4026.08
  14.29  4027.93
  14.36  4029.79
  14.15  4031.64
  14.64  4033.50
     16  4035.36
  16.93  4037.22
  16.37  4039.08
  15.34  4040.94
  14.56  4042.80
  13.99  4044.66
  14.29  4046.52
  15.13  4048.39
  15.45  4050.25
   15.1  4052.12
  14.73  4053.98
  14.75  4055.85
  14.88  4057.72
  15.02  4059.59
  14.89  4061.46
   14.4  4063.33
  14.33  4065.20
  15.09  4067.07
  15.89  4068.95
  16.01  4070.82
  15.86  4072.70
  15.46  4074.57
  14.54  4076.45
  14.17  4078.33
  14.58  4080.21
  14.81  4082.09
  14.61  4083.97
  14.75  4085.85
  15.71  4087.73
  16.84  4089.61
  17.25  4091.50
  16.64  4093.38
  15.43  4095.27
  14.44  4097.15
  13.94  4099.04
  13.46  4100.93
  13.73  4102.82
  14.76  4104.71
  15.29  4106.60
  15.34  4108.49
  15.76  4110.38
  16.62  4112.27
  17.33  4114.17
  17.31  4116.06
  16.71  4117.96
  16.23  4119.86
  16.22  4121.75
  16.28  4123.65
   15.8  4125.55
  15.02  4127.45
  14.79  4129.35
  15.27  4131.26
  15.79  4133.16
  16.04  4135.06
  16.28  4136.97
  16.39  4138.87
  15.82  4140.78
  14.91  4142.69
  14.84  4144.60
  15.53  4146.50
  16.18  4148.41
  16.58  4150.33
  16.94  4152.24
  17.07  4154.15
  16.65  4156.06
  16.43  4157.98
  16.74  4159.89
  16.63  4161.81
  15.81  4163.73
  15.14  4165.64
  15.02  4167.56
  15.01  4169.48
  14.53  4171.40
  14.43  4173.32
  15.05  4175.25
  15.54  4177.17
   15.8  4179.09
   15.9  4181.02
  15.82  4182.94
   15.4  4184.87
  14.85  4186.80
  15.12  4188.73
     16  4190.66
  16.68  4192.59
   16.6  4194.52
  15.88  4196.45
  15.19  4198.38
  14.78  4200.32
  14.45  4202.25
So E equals -0.4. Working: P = 2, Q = 1.3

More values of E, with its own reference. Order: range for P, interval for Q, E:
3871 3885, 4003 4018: -9.0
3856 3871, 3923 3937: -9.2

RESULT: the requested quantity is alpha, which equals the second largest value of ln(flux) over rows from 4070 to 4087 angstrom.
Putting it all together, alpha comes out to 2.76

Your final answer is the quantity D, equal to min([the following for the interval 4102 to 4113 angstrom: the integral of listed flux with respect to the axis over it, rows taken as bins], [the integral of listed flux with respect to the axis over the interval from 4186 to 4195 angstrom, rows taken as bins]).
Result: 142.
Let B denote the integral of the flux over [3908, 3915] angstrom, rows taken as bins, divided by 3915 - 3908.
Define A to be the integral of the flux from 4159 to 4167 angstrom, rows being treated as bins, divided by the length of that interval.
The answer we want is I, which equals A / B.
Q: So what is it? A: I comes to 1.37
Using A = 16.0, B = 11.7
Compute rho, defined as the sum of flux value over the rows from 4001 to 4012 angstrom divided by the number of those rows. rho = 15.1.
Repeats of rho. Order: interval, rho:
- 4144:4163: 16.4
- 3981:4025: 14.4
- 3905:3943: 8.2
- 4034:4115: 15.2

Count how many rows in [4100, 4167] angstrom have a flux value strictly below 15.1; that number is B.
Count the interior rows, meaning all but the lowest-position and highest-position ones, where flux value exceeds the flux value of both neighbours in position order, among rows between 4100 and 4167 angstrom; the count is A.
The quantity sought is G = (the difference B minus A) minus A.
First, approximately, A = 5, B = 7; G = -3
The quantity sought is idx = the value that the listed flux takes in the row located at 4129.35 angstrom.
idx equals 14.79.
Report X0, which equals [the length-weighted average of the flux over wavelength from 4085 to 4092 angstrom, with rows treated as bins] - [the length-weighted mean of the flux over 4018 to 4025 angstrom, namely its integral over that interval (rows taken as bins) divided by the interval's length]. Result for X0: 2.1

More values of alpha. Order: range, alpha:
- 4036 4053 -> 2.80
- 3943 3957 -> 2.43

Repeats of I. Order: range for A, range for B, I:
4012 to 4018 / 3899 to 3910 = 1.24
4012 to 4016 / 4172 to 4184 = 0.98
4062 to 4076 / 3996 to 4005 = 1.06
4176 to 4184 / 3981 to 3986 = 1.13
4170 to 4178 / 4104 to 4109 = 0.98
